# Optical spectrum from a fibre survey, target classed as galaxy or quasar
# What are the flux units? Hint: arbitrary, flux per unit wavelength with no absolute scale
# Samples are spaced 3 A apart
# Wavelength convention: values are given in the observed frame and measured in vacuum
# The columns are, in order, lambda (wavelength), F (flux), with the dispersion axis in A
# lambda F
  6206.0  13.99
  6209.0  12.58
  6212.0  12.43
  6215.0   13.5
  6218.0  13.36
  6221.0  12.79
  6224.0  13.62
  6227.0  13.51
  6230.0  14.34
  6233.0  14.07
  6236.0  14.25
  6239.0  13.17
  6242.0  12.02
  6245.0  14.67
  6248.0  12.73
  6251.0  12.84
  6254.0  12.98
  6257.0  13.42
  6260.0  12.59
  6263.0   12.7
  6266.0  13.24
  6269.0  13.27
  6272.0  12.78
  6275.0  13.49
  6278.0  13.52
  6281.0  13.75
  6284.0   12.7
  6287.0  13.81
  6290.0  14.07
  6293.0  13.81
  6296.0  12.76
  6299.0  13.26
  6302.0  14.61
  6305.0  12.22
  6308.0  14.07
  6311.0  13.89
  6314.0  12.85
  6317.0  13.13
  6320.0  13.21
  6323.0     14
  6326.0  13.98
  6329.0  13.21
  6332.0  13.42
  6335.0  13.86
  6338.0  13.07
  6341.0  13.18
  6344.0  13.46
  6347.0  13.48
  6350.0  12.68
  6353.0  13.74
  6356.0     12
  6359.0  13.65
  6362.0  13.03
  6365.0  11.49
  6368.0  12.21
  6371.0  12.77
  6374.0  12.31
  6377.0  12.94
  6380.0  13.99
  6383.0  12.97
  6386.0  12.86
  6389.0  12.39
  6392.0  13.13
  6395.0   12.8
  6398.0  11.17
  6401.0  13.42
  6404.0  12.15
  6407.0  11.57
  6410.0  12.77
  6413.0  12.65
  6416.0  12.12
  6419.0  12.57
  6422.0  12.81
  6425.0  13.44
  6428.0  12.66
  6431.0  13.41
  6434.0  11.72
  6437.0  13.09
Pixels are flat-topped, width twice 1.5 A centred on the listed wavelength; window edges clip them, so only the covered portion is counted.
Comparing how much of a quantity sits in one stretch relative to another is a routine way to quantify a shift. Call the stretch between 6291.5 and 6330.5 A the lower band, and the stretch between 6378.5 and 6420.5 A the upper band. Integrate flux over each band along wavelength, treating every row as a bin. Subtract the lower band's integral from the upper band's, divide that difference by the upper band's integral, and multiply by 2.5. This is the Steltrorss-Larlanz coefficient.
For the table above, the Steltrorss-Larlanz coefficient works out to 0.0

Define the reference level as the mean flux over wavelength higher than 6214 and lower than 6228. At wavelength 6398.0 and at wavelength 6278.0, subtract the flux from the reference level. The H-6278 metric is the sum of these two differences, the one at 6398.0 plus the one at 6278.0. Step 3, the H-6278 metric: 2.0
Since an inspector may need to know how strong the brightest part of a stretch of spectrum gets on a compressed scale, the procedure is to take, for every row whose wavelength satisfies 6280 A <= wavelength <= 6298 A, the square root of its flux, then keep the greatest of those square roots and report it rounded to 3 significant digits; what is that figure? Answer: 3.75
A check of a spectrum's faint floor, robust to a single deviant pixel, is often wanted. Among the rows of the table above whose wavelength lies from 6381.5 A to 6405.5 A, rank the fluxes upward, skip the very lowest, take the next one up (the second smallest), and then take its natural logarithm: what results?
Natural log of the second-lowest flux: 2.50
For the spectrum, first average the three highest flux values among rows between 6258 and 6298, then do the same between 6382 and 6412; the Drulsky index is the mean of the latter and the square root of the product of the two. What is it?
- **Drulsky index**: 13.4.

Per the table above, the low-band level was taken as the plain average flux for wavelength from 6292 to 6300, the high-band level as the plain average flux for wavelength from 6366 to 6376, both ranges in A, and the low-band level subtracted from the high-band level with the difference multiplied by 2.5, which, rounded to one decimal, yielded -2.1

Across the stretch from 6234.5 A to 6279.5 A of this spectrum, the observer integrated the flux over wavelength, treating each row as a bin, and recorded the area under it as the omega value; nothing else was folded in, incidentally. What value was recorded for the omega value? 593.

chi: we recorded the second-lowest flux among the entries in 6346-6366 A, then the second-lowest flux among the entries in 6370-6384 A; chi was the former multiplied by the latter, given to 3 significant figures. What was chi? 153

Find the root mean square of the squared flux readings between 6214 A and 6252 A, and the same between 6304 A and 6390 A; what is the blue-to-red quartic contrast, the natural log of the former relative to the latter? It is 0.053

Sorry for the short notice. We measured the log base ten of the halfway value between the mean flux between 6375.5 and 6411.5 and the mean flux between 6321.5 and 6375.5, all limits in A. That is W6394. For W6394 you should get 1.11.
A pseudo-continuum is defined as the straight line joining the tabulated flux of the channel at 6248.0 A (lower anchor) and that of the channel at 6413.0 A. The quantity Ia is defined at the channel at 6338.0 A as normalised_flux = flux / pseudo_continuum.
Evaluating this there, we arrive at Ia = 1.03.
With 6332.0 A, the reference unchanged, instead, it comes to 1.06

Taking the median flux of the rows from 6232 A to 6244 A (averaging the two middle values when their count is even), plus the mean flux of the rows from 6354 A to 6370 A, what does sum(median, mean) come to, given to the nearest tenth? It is 26.1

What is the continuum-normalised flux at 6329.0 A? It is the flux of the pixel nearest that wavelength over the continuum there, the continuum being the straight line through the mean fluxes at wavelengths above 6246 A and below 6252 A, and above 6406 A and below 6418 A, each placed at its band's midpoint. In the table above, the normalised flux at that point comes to 1.05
